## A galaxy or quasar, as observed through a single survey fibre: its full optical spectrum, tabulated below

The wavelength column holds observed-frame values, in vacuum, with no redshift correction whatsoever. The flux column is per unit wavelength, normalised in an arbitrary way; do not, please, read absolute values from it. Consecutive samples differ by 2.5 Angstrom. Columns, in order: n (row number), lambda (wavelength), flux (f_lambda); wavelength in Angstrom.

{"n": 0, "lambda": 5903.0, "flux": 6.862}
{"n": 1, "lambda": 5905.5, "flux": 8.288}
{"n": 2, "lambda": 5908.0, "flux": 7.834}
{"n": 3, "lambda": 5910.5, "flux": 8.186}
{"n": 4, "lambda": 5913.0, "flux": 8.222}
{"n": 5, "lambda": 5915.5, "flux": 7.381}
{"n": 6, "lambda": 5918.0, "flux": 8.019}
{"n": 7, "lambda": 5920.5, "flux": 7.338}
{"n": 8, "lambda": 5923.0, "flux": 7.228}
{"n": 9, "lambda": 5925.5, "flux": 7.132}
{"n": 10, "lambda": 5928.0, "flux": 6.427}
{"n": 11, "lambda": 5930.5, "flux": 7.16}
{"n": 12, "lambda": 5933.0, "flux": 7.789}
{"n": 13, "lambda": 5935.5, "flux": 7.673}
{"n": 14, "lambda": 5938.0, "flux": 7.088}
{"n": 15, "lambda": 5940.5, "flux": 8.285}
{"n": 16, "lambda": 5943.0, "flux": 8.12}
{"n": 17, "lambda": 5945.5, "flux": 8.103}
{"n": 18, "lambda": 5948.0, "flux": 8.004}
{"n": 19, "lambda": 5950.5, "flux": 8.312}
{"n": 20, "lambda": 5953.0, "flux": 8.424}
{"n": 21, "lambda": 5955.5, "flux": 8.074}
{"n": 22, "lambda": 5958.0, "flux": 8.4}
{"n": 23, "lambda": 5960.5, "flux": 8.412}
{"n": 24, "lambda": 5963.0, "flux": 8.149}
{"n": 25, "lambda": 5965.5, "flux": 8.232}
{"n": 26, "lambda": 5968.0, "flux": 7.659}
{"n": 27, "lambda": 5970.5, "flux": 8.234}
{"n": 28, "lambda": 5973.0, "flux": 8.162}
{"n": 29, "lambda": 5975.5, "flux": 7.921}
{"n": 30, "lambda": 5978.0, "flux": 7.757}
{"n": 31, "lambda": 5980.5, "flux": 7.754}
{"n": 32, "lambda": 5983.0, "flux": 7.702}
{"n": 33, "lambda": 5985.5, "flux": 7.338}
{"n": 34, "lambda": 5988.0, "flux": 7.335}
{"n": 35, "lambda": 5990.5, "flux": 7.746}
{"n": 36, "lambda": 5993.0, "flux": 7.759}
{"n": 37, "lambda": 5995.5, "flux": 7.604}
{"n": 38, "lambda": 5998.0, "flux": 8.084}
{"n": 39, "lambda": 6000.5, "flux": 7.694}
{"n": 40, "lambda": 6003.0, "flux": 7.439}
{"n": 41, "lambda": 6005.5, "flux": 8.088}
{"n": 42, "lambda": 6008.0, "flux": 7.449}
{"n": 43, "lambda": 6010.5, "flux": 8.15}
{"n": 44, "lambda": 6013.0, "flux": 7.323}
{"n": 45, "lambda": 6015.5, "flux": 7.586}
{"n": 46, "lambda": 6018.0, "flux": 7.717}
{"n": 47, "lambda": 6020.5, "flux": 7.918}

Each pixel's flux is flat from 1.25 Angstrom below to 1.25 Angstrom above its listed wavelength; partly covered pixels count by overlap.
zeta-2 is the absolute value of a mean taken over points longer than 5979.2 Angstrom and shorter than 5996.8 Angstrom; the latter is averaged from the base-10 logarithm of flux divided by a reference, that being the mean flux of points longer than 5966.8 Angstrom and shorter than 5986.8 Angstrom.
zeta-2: 0.012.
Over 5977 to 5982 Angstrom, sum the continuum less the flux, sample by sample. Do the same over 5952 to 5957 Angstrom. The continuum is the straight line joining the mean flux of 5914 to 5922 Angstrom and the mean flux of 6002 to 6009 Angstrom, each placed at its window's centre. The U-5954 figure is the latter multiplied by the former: 0.3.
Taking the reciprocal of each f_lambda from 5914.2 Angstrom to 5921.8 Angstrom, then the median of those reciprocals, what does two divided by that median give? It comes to 14.8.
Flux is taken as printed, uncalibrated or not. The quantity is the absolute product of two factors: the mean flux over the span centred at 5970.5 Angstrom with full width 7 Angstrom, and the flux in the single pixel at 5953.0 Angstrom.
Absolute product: 68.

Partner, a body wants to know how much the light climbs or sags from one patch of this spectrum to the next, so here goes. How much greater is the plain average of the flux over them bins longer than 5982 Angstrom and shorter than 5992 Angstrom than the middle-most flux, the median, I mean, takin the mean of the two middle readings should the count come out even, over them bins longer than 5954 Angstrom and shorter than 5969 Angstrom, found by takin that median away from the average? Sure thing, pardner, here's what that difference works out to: -0.7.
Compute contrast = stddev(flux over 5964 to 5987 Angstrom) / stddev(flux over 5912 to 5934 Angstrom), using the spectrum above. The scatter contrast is 0.56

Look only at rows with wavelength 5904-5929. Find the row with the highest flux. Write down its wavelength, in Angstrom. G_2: 5905.5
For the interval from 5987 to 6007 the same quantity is 6005.5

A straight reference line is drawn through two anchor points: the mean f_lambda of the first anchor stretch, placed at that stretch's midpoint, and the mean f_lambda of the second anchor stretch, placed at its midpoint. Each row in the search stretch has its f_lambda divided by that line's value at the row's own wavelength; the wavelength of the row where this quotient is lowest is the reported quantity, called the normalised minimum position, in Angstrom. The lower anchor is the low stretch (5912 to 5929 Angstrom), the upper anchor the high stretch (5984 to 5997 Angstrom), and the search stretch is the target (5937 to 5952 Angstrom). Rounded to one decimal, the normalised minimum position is 5938.0 Angstrom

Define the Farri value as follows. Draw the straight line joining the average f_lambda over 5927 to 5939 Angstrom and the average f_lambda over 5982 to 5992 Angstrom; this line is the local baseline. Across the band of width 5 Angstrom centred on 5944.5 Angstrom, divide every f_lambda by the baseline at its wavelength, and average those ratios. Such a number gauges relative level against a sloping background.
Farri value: 1.11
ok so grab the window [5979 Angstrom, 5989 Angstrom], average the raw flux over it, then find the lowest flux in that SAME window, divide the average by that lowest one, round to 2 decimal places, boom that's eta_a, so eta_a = 1.03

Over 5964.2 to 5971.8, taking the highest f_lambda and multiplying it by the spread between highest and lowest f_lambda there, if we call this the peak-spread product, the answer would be 4.7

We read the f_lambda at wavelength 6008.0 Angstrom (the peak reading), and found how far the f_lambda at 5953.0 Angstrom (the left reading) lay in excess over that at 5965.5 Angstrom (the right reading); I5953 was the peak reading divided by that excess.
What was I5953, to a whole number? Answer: 39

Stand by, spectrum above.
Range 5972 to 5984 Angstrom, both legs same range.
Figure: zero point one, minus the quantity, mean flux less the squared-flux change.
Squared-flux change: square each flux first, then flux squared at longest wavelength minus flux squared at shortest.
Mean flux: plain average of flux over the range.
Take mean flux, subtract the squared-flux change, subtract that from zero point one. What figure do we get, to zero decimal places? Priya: -15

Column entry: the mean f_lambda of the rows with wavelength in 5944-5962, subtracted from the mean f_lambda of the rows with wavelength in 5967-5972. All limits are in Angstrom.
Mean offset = -0.3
